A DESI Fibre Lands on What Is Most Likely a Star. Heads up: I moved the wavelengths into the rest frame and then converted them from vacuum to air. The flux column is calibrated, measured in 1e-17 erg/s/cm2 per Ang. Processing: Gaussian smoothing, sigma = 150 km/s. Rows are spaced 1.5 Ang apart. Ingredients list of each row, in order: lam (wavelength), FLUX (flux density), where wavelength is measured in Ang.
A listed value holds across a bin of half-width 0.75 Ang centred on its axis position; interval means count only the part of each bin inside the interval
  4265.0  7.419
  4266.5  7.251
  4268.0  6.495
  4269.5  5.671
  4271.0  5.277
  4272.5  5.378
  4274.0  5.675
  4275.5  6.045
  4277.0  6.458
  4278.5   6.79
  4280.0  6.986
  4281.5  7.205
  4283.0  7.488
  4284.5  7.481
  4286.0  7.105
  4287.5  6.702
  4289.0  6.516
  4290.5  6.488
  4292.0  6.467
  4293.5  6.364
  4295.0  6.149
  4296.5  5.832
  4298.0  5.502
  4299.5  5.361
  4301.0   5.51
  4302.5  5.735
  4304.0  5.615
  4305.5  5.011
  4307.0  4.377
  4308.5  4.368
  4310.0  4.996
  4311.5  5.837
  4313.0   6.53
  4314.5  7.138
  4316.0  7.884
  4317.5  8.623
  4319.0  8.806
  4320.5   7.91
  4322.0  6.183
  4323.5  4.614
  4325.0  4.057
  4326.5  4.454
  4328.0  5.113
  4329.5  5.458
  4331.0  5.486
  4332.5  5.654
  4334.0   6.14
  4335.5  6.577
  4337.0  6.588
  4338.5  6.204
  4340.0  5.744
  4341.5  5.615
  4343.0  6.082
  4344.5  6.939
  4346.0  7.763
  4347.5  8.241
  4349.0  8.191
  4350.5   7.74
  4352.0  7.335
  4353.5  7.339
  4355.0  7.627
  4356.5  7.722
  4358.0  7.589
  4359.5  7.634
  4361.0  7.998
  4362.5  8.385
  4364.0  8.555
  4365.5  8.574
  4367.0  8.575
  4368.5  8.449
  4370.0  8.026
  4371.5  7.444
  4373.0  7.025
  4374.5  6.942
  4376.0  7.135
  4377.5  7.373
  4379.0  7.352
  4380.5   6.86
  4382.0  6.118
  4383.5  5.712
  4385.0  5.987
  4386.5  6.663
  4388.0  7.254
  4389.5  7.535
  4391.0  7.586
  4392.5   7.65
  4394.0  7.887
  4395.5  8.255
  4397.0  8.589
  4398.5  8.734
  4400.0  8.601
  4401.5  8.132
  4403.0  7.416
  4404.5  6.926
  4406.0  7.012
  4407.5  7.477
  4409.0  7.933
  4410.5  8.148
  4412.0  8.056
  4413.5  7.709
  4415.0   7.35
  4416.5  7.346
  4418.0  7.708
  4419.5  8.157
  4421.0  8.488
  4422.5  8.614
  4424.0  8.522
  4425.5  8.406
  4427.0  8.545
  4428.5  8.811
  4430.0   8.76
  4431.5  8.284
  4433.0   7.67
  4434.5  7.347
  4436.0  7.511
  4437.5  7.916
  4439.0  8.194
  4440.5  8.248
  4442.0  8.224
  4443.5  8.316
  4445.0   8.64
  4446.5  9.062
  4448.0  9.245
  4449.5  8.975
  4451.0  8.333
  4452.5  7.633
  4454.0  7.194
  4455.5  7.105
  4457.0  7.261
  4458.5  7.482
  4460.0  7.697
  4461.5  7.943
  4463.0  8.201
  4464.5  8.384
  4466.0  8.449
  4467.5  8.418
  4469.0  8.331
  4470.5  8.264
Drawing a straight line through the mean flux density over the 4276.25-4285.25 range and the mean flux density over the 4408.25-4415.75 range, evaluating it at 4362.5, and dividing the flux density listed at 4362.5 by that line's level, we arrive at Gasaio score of 1.11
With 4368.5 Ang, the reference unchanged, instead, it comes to 1.11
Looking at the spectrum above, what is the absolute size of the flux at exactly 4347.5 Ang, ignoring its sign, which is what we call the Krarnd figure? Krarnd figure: 8.2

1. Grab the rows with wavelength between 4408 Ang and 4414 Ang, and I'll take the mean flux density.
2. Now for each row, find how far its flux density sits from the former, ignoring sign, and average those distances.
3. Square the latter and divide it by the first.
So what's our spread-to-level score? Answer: 0.0025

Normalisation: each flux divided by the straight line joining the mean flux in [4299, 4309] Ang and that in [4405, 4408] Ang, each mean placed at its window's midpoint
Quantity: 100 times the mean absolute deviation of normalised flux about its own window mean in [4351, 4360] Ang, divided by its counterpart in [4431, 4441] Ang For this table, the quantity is 39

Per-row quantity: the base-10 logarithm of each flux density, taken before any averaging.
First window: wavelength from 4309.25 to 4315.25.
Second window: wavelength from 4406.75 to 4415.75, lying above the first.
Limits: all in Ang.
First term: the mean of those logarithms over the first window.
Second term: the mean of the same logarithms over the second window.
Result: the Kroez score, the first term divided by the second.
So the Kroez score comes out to 0.88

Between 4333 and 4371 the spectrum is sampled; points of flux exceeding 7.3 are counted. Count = 17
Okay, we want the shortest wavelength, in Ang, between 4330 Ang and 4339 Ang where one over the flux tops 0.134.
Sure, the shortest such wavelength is 4331.0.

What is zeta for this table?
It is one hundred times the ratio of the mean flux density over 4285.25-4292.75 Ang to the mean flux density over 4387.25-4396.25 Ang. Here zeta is 86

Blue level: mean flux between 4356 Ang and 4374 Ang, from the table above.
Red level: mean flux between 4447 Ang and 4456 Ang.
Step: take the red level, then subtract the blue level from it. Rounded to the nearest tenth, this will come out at 0.1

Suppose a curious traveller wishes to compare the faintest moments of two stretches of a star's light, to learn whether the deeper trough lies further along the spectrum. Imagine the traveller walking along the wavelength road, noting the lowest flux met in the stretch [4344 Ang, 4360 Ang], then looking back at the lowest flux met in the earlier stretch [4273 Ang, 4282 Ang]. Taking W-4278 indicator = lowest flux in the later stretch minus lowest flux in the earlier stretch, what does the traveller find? 1.3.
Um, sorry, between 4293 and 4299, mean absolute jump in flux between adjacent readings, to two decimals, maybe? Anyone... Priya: 0.29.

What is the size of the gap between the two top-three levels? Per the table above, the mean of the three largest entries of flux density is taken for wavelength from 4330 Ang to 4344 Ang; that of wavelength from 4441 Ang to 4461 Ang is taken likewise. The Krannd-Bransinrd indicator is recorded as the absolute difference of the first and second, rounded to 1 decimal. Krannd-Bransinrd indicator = 2.6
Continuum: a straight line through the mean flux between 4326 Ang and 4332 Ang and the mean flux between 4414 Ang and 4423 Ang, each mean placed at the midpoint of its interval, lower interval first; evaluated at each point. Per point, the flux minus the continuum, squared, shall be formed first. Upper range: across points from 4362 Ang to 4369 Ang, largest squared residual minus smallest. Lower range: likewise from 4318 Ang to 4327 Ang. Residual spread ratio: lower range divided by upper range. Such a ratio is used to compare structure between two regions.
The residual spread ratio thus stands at 14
